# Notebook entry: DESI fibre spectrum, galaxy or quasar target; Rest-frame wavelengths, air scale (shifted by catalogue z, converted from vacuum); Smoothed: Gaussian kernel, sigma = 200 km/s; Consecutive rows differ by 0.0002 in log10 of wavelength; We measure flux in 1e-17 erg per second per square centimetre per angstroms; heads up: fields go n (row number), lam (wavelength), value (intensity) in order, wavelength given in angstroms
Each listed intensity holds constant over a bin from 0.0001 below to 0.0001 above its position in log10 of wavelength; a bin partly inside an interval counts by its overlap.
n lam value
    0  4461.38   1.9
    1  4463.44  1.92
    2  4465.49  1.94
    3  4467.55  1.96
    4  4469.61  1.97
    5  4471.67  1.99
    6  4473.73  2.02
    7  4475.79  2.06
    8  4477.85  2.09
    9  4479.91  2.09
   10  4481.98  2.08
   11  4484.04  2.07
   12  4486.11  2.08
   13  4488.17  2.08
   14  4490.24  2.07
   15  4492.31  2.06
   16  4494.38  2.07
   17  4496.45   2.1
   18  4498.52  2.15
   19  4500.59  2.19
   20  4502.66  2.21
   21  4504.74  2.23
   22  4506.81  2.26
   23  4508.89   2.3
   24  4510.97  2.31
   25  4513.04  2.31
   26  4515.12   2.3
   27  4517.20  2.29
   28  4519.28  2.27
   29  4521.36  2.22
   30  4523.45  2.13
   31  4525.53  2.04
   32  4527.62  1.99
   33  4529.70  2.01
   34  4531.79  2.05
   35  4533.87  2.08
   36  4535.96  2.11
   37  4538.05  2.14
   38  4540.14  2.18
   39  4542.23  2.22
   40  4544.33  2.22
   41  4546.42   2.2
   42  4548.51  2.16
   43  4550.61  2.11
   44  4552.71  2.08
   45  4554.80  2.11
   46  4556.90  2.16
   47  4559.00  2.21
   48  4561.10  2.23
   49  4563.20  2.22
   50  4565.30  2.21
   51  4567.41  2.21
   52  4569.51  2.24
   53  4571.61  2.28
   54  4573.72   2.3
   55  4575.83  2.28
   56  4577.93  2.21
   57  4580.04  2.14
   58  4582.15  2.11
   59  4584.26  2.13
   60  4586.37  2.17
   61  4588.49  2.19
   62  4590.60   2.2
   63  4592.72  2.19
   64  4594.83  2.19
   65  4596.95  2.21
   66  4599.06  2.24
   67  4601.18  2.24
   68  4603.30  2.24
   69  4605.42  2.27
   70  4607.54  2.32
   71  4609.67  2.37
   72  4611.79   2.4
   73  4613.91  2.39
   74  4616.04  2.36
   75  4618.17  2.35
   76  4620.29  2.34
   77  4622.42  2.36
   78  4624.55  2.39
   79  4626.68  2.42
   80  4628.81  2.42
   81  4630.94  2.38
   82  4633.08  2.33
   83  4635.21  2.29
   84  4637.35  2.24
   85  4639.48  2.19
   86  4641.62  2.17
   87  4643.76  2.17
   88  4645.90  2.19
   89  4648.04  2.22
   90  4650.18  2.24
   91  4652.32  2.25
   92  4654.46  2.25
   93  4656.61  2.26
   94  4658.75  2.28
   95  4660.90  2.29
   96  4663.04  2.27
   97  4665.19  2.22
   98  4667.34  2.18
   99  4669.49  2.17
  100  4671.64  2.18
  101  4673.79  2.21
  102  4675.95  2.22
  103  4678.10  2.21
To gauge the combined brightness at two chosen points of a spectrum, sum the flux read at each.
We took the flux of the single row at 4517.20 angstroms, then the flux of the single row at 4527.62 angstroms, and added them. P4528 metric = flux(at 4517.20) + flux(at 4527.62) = 4.28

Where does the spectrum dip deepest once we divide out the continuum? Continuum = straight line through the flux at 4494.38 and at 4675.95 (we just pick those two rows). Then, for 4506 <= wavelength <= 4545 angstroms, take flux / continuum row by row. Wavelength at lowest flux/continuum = 4527.62 angstroms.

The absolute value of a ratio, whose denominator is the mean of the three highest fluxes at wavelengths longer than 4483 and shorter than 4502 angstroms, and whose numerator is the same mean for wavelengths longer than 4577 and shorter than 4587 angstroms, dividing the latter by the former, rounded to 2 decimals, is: 1.01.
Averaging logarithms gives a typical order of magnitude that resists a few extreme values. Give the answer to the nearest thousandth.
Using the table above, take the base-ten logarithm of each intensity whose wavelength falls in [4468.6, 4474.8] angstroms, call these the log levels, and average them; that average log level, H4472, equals 0.300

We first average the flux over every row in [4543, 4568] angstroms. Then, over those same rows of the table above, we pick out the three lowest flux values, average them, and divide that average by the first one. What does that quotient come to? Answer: 0.965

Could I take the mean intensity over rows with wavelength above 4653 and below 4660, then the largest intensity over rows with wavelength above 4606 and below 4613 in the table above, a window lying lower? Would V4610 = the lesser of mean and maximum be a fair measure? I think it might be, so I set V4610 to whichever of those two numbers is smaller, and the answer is 2.26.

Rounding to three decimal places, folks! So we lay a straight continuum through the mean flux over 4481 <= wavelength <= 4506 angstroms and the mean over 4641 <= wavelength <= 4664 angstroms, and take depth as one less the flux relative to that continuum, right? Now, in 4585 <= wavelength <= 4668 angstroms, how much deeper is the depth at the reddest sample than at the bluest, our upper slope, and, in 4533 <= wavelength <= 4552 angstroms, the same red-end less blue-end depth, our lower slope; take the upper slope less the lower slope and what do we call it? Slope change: 0.031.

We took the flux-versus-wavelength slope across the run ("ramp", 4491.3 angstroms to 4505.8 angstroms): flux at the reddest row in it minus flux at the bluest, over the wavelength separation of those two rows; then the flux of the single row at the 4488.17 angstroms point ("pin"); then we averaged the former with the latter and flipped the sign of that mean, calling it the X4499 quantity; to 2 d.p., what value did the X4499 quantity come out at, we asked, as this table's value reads -1.05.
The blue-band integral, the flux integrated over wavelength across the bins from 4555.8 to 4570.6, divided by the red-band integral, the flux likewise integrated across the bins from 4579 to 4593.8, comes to 1.02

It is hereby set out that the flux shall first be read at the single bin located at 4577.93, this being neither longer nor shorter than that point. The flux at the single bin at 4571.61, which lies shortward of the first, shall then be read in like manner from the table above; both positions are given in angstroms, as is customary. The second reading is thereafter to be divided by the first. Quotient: 1.03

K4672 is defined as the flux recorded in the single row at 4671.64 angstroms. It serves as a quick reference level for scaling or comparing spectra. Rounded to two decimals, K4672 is 2.18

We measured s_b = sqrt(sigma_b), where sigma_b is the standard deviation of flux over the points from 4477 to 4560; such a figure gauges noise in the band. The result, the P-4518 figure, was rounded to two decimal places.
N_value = 0.30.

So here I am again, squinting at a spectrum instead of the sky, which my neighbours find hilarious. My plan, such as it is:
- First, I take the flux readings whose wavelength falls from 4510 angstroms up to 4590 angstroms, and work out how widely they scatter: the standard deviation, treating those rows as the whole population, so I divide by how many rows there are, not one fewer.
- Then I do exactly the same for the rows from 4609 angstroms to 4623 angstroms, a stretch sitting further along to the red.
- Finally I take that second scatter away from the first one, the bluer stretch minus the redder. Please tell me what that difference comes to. 0.06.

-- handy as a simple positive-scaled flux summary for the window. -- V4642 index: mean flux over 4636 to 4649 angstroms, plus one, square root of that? 1.79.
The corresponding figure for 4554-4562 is 1.78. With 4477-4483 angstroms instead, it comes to 1.76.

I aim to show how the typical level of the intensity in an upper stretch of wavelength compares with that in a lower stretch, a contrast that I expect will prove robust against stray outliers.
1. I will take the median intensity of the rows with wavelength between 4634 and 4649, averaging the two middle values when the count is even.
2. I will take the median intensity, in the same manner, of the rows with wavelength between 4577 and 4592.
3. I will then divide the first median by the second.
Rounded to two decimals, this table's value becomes 1.01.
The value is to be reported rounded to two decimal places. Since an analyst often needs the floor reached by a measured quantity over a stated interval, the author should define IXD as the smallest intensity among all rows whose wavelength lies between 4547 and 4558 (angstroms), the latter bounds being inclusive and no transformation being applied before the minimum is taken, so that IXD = 2.08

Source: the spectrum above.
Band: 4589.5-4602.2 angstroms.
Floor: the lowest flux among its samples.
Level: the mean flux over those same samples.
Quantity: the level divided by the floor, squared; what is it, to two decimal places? 1.02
